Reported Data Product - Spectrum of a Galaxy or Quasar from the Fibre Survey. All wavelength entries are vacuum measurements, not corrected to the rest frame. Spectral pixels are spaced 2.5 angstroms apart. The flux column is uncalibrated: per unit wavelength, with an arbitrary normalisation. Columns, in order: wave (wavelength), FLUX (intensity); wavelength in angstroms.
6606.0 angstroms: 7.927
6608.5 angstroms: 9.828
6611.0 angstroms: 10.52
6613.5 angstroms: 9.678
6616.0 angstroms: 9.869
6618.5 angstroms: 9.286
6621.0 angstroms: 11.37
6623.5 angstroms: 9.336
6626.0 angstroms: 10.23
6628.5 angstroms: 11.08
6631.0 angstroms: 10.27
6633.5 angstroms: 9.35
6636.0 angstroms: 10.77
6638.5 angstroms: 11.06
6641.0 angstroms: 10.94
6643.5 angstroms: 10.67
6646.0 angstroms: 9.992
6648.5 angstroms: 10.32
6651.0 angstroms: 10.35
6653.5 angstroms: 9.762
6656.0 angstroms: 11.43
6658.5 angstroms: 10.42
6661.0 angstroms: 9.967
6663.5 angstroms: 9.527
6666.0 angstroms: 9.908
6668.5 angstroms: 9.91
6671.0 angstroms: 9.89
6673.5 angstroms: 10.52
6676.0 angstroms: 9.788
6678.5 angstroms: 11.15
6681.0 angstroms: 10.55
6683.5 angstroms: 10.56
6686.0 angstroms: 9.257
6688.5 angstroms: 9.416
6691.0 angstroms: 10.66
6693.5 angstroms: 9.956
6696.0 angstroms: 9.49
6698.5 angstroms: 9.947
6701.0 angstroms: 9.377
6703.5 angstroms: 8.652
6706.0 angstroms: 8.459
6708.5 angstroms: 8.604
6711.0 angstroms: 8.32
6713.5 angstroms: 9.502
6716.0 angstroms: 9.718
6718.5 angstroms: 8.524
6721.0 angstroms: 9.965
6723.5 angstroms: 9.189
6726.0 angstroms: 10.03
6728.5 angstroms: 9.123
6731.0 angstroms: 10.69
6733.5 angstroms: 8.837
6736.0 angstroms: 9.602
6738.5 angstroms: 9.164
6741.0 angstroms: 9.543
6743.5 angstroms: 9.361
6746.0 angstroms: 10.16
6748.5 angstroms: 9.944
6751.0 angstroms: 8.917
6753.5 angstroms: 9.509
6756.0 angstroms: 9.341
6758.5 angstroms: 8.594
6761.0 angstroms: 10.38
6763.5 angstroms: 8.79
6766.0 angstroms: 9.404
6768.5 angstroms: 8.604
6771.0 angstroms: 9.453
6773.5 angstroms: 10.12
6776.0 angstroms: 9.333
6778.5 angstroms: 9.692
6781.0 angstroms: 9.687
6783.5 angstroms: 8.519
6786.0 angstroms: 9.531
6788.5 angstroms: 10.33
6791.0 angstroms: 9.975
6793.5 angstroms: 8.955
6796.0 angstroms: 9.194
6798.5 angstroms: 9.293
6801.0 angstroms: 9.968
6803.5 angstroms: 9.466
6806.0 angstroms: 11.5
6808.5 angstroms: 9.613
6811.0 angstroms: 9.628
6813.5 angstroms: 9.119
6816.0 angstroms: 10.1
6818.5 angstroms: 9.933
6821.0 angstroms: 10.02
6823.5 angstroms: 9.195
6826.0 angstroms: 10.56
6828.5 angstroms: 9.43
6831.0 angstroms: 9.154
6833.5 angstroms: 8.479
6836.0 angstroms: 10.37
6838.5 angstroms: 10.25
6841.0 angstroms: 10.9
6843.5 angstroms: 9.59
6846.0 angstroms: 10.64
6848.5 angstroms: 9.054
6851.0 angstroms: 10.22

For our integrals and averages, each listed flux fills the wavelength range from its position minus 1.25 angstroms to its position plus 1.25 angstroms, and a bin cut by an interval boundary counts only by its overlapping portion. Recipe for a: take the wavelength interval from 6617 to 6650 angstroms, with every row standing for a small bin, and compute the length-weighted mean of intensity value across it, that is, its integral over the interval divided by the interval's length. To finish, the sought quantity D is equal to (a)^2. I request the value 107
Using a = 10.4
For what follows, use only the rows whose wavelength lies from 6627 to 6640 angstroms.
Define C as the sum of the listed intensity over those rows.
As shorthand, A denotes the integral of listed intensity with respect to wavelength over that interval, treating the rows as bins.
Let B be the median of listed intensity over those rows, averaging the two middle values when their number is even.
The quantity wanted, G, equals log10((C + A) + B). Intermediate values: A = 137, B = 10.8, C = 52.5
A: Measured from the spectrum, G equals 2.30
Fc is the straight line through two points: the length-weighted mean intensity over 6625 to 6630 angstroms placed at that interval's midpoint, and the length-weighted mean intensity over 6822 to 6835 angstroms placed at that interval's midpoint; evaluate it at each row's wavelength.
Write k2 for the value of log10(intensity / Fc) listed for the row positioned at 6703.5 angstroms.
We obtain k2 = -0.071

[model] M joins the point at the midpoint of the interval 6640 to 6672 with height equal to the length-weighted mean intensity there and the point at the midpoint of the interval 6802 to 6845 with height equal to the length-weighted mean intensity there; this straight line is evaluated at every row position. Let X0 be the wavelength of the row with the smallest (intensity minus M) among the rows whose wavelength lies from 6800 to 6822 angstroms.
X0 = 6813.5 angstroms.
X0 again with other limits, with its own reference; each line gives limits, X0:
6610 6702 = 6618.5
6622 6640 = 6623.5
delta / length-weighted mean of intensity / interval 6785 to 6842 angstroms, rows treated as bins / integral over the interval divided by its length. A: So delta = 9.8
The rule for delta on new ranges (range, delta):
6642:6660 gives 10.4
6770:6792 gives 9.6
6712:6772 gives 9.4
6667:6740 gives 9.6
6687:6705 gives 9.6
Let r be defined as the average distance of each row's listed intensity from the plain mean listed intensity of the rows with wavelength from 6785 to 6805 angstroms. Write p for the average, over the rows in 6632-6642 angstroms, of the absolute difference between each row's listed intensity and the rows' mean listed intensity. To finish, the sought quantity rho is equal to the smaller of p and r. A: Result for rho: 0.38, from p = 0.59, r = 0.38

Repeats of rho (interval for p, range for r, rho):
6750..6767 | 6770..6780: 0.26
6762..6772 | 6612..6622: 0.37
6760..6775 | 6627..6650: 0.45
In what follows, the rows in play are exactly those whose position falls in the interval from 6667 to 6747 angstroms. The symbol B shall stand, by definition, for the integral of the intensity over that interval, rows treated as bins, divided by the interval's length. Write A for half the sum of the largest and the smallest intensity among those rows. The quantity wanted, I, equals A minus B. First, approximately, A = 9.7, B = 9.6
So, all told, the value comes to 0.11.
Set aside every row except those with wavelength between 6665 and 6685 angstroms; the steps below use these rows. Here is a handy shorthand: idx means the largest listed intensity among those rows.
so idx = 11.15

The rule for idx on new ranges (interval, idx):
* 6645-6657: 11.43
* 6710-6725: 9.965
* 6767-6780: 10.12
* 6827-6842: 10.9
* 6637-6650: 11.06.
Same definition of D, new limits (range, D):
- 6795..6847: 97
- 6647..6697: 103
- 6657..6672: 99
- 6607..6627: 100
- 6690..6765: 88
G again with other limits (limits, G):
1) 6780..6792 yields 2.24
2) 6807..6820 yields 2.27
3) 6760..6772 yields 2.22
